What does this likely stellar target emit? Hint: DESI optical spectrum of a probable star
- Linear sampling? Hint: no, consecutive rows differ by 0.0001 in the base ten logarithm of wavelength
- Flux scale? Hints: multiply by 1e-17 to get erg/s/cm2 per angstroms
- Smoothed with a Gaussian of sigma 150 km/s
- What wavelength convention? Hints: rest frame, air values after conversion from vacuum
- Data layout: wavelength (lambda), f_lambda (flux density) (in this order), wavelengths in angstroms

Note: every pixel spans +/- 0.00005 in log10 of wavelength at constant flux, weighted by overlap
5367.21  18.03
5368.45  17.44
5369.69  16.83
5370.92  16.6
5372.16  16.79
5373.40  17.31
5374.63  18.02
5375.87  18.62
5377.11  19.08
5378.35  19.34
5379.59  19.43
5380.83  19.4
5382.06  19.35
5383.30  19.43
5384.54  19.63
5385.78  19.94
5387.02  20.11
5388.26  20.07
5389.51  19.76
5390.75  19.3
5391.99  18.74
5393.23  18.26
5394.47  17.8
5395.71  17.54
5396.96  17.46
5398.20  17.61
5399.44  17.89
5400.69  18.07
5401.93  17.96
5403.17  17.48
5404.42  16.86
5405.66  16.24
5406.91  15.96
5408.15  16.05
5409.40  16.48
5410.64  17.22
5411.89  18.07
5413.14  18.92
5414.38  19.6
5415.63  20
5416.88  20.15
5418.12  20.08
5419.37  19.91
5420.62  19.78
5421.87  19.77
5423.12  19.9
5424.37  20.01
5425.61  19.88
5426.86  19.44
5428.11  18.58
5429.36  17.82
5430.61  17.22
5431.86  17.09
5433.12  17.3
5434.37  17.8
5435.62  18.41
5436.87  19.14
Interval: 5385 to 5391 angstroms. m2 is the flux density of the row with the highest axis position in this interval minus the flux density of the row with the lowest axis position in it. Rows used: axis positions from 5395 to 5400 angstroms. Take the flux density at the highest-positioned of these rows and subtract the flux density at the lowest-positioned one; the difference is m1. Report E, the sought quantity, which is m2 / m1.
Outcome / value -1.8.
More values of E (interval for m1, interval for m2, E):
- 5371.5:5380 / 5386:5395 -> -0.9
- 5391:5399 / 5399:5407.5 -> 1.7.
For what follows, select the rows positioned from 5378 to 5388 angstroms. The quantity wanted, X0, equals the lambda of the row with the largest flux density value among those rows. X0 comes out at 5387.02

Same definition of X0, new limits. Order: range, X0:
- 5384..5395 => 5387.02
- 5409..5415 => 5414.38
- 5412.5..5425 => 5416.88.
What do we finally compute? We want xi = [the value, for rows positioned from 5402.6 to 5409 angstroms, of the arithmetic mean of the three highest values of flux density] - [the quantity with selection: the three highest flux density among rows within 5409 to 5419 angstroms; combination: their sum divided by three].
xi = -3.2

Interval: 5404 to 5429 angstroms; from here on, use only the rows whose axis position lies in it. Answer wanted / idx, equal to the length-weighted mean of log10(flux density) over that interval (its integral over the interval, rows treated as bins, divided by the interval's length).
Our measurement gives 1.27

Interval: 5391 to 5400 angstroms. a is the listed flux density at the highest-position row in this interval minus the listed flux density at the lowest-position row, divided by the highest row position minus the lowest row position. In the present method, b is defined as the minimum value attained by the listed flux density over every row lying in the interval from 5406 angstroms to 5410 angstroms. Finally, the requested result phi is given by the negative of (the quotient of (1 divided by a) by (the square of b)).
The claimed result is 0.03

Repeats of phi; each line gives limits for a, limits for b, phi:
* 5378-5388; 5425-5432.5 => -0.04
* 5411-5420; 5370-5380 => -0.01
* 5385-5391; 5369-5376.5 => 0.03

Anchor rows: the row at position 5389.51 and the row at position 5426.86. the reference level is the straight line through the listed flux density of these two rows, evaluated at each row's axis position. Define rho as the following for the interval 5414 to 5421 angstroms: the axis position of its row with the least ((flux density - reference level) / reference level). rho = 5414.38 angstroms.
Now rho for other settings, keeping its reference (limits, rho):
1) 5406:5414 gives 5406.91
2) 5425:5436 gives 5431.86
